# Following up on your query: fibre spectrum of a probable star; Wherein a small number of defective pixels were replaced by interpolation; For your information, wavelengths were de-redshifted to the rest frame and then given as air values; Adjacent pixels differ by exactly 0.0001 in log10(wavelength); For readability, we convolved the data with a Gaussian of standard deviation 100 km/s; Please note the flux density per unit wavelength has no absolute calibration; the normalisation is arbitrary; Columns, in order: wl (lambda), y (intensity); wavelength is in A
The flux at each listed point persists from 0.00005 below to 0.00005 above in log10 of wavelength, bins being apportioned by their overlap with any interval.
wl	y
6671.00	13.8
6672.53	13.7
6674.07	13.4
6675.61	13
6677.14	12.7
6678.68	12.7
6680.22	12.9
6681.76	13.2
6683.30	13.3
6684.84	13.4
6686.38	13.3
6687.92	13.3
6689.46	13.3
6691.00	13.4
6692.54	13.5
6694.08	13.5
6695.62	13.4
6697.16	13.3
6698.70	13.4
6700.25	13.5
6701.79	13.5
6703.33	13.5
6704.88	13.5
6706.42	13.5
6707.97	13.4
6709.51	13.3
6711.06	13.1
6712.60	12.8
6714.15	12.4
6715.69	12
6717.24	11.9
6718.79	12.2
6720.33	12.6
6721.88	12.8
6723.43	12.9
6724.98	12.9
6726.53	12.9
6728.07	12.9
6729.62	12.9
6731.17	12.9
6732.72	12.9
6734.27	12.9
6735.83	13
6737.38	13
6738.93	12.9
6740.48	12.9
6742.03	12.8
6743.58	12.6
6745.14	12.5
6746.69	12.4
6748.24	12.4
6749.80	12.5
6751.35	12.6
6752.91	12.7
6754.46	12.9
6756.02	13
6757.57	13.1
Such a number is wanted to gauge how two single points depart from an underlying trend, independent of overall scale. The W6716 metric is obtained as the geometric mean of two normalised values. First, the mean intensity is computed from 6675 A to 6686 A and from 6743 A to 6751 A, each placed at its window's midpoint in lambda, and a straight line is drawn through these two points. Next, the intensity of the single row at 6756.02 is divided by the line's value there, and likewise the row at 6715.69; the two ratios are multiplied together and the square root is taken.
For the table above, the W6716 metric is 0.99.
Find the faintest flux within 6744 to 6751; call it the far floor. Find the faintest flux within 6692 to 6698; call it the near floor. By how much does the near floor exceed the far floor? 0.9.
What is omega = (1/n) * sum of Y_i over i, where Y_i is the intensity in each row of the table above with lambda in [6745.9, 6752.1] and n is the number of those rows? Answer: 12.5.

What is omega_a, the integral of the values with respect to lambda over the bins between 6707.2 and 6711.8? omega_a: 61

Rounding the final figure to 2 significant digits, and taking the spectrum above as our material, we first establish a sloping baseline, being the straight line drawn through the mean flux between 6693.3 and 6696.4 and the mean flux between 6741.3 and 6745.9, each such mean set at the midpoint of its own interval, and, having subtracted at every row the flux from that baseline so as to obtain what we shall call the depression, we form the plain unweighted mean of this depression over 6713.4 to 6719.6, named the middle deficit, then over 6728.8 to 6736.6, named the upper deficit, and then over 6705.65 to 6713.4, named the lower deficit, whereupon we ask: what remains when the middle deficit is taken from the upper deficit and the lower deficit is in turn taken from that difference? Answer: -1.1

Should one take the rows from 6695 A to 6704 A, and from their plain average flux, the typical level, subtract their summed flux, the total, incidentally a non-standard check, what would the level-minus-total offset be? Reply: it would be -67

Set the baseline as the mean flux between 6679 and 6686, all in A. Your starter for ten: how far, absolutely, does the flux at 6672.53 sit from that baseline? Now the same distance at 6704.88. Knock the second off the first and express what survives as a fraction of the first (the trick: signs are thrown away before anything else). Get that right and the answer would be 0.4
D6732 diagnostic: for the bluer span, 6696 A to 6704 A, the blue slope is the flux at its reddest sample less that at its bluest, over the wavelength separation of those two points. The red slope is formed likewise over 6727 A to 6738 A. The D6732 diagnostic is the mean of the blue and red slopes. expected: 0.02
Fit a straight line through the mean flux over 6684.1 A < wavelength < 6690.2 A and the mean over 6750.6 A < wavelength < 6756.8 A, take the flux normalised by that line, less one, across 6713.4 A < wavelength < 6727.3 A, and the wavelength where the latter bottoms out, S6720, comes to 6717.24 A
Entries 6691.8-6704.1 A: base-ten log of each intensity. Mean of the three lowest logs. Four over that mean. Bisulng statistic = 3.55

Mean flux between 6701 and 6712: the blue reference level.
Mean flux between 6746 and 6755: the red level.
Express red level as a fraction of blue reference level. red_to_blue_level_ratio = 0.94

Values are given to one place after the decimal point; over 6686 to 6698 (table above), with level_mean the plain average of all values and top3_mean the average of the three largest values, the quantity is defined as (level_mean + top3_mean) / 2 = 13.4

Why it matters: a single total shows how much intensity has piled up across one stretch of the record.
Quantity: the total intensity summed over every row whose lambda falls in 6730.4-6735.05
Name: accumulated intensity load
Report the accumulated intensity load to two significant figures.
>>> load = 39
